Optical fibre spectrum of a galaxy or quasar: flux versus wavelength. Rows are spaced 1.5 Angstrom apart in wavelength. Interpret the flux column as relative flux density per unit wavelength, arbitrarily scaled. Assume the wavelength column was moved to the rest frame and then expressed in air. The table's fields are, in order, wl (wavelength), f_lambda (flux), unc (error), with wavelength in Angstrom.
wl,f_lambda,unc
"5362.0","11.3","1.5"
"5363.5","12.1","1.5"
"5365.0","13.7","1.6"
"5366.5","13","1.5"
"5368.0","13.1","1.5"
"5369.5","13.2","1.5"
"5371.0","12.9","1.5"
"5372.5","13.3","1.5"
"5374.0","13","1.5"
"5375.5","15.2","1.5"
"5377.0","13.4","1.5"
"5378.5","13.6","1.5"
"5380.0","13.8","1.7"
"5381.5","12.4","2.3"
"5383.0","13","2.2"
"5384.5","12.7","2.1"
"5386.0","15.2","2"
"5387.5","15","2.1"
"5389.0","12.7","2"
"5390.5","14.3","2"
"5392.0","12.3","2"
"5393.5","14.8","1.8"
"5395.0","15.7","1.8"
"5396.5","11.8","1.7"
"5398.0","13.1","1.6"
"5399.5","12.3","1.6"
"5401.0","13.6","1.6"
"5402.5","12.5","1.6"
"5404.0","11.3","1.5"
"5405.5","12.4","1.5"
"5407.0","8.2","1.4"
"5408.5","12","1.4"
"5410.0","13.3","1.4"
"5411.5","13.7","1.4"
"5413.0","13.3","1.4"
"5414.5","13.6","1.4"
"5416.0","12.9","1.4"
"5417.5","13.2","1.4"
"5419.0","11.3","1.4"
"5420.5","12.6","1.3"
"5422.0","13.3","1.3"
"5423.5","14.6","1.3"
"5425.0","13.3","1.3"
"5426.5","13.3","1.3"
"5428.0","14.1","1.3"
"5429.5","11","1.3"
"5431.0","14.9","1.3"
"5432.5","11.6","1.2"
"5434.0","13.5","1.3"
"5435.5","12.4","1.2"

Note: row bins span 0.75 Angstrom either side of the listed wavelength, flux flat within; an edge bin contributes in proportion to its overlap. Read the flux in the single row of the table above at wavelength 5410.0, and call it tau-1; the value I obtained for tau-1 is 13.3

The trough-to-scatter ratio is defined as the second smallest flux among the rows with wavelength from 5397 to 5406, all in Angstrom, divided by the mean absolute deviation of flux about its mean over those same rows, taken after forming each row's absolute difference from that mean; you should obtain 23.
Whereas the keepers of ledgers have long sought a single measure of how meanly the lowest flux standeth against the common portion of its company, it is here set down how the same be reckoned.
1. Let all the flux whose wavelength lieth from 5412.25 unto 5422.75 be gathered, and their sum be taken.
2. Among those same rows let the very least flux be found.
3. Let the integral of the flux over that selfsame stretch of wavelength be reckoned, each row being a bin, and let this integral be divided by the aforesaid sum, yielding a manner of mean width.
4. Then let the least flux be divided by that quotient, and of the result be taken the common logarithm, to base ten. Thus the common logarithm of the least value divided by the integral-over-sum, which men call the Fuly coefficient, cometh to 0.88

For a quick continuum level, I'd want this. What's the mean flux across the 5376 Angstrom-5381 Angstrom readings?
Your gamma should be 13.6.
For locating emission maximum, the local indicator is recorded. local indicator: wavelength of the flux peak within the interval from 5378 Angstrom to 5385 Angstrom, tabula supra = 5380.0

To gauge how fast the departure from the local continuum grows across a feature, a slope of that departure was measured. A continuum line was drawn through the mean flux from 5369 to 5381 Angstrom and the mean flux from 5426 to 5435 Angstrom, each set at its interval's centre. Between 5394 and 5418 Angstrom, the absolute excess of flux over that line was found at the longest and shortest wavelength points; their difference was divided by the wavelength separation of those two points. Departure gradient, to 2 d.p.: -0.10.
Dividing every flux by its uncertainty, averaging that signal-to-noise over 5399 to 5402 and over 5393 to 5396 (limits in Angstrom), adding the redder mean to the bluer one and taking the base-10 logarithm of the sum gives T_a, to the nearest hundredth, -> 1.22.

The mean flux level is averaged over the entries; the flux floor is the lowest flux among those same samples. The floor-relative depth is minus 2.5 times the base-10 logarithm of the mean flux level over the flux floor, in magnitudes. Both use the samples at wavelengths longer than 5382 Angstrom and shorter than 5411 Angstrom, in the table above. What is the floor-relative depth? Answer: -0.50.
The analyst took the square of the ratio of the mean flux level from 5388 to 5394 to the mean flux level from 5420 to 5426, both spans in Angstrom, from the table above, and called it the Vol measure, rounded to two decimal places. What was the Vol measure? 1.01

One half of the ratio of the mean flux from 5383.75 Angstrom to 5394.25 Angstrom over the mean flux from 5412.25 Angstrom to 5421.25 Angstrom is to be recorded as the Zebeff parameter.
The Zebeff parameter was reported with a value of 0.54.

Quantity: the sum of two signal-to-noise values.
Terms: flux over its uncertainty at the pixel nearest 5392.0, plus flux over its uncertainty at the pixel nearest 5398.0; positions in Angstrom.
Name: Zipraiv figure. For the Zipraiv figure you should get 14.3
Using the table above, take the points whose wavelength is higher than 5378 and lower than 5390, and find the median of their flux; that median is 13.30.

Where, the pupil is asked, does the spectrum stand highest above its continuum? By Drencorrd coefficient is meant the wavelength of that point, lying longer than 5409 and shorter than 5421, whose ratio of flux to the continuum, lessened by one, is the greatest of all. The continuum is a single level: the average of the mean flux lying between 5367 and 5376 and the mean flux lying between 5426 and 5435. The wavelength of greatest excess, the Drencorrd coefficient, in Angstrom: 5411.5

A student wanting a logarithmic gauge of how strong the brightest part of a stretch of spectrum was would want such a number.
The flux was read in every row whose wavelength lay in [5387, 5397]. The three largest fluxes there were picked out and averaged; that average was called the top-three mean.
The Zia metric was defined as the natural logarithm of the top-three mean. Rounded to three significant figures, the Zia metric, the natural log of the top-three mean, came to 2.72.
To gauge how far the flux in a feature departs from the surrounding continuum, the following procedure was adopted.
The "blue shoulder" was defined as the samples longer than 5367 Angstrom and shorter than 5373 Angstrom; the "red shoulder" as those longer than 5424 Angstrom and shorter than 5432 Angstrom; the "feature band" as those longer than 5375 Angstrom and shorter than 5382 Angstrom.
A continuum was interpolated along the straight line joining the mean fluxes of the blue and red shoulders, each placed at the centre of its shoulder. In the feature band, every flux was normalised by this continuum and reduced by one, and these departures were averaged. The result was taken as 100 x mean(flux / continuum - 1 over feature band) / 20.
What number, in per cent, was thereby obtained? 0.20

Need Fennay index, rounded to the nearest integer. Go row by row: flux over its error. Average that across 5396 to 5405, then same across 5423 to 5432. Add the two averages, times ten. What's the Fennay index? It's 182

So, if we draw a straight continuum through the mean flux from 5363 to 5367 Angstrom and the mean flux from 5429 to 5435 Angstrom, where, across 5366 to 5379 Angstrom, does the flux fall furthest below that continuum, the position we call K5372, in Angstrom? 5371.0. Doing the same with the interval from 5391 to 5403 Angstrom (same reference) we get 5396.5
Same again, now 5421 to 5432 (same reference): 5429.5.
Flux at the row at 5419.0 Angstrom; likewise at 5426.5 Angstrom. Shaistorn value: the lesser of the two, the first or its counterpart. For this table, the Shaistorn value 11.3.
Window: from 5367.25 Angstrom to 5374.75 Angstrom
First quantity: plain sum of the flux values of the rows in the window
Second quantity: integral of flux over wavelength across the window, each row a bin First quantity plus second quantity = 164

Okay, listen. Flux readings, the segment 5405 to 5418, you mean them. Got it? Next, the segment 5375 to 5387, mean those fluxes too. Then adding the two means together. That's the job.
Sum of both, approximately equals 26.2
